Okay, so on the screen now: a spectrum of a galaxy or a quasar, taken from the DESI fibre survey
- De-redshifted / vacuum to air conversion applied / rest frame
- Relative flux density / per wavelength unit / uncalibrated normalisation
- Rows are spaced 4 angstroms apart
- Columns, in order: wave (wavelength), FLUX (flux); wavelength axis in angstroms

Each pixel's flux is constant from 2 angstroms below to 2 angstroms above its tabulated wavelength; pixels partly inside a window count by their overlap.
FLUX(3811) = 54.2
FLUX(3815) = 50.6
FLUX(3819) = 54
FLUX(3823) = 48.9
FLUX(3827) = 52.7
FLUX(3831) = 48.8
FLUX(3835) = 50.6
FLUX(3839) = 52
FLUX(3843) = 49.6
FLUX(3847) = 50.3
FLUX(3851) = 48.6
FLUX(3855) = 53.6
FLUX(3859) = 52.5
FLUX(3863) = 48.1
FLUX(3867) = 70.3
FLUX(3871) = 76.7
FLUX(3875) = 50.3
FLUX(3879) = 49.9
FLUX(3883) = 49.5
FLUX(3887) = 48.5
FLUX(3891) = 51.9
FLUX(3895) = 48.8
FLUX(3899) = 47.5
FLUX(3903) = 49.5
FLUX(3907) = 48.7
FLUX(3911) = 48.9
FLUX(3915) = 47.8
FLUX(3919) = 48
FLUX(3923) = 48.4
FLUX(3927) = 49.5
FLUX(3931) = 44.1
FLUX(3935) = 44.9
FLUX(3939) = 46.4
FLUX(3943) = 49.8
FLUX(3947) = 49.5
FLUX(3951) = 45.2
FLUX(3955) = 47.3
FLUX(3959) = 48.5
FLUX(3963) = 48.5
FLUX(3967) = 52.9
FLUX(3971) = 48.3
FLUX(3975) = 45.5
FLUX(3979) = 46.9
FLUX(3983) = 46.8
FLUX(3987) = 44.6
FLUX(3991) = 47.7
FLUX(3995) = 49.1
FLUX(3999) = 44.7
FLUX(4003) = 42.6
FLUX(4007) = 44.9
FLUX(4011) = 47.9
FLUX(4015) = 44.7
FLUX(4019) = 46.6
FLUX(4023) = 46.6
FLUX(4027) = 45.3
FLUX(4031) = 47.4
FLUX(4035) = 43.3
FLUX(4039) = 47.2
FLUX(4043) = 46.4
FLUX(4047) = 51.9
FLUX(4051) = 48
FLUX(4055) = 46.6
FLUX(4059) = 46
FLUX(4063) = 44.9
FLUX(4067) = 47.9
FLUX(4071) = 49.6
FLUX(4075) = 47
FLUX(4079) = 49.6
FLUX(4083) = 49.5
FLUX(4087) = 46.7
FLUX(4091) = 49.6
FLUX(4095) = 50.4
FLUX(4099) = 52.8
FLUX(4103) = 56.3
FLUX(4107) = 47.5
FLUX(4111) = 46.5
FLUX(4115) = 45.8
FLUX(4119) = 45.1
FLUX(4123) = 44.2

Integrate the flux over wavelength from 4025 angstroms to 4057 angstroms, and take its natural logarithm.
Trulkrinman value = 7.32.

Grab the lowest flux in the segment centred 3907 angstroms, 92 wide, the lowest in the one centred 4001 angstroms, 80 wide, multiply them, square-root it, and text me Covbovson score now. 43.3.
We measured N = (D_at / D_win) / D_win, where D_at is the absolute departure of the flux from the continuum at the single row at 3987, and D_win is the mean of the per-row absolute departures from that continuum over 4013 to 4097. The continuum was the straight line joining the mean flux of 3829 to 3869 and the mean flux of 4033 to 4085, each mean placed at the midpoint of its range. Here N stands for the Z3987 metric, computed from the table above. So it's 1.12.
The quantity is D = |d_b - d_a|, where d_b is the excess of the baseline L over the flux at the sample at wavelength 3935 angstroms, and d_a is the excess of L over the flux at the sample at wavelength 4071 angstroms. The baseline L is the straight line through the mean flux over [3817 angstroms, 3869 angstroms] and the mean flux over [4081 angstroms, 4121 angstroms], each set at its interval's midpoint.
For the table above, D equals 6.4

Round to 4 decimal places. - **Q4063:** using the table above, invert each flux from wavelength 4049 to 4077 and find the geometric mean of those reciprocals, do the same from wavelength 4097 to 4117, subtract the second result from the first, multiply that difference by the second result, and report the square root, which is 0.0046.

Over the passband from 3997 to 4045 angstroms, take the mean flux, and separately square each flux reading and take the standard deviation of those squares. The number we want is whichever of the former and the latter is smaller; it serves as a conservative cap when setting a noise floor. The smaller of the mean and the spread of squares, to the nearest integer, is 46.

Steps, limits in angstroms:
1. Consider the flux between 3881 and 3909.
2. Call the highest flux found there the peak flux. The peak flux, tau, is 51.9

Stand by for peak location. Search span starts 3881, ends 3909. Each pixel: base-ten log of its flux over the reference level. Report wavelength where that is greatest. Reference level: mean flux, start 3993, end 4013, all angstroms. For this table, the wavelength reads 3891 angstroms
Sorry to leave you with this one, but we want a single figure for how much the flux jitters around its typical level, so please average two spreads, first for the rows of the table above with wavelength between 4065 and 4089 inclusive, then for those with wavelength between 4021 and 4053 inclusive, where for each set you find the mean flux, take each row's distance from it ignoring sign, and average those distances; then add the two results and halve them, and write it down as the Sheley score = 1.4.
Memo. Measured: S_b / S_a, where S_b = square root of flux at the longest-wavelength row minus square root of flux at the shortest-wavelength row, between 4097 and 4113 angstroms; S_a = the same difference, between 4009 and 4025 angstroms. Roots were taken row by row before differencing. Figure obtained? 4.7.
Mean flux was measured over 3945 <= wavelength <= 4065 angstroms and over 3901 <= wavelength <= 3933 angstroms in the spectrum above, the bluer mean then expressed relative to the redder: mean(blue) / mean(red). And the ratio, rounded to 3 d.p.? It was 1.027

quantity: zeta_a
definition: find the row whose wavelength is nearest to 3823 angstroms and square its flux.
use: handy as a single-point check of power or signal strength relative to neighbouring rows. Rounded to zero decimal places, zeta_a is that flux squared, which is 2391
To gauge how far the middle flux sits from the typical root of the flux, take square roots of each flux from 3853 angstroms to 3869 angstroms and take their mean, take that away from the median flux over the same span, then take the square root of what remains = 6.75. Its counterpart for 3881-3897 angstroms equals 6.49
